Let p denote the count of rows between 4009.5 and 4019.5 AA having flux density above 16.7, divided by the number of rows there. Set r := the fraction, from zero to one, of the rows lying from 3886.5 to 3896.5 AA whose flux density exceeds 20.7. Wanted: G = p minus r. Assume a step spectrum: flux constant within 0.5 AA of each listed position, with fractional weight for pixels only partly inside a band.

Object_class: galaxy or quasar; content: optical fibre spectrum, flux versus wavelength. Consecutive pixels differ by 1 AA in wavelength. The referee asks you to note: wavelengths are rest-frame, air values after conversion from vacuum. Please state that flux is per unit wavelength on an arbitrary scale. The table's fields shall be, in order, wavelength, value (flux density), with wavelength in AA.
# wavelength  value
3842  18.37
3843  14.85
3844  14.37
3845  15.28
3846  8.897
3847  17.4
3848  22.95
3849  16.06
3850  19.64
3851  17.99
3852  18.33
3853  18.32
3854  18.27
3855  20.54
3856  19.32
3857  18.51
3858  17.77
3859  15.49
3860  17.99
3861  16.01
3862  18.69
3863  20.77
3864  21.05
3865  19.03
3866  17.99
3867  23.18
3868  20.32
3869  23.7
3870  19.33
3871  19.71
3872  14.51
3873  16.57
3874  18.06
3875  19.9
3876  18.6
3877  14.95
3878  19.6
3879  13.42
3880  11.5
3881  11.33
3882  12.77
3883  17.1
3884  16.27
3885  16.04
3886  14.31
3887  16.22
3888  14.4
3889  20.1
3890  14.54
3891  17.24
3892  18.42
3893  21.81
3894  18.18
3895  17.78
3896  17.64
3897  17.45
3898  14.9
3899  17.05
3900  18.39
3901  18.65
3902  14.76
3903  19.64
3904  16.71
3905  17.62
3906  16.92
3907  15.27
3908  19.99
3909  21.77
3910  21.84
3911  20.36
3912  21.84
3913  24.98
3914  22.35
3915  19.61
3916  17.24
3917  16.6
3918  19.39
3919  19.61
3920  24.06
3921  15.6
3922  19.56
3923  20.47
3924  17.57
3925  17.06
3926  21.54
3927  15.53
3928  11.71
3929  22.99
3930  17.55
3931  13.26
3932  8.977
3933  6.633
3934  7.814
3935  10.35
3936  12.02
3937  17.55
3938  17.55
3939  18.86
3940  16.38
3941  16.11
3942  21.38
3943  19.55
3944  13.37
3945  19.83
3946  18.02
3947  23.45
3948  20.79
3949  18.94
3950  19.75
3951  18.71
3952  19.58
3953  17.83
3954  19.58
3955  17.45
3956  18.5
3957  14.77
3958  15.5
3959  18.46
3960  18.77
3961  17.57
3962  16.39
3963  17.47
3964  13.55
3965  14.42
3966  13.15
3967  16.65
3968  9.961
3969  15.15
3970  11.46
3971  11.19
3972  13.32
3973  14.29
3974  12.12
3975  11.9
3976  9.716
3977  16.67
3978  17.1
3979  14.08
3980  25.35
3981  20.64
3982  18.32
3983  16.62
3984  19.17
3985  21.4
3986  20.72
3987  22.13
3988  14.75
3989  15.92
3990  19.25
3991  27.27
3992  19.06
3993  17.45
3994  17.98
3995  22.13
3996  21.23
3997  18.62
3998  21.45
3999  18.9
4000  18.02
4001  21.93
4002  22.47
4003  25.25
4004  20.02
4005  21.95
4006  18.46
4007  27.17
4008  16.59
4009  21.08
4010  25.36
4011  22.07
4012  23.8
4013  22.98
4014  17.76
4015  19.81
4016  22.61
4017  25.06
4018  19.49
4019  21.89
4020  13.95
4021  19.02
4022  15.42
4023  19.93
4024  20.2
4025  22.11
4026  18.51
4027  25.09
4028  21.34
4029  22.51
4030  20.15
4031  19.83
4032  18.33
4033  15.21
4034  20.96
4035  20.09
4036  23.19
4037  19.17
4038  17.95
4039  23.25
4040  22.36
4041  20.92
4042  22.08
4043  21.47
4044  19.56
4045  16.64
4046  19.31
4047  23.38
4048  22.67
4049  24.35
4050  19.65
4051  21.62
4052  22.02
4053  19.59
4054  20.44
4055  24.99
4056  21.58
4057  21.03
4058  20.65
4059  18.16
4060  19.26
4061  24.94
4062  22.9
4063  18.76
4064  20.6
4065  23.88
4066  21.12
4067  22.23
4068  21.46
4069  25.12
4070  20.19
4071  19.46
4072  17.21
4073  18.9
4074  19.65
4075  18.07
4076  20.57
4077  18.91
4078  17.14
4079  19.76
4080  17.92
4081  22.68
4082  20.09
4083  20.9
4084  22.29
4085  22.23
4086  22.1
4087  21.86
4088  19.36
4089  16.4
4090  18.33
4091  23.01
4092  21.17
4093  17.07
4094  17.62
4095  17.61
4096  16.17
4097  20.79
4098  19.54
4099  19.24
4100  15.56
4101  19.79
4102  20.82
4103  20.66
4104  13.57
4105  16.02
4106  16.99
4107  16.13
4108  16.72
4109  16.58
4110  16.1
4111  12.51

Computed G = 0.9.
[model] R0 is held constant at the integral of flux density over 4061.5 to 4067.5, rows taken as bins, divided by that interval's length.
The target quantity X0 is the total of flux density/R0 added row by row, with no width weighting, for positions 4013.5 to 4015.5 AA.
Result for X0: 1.74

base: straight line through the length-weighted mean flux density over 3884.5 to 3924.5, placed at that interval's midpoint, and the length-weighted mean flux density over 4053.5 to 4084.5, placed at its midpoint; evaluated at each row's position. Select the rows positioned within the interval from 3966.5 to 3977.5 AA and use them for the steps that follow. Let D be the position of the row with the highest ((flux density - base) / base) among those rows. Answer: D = 3967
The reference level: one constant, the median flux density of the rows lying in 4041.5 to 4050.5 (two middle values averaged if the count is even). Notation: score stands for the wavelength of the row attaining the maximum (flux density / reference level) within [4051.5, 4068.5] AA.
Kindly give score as 4055 AA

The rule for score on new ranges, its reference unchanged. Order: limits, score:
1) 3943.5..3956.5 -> 3947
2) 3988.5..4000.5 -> 3991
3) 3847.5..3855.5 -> 3848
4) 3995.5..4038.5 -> 4007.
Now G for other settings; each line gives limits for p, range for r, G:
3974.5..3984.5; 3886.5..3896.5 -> 0.4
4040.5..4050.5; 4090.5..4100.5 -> 0.6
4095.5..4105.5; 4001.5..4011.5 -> -0.1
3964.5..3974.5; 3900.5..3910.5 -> -0.2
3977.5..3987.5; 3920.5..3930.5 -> 0.6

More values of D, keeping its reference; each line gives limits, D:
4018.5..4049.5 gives 4027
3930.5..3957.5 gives 3947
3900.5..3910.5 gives 3910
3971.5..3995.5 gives 3991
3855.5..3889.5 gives 3869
